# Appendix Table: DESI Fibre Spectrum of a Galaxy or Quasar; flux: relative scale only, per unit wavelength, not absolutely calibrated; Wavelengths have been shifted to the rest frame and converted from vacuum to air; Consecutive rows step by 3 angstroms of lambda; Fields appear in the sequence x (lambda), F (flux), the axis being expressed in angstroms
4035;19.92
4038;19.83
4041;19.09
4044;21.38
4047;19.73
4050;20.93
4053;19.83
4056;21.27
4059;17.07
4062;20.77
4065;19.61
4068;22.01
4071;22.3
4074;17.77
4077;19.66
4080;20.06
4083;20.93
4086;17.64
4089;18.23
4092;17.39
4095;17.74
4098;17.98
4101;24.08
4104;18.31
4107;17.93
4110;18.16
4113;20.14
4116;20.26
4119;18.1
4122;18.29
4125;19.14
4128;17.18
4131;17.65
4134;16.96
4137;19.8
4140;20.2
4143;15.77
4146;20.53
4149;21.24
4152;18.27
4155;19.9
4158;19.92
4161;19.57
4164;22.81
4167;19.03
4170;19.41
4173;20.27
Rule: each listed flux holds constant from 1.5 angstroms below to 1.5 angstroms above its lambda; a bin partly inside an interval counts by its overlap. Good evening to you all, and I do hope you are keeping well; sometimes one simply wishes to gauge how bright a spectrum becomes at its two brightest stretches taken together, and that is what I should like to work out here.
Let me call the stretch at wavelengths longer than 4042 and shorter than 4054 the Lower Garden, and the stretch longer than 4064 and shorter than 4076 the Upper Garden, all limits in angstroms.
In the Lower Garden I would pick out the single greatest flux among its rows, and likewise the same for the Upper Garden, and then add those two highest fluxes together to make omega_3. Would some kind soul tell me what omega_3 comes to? 43.7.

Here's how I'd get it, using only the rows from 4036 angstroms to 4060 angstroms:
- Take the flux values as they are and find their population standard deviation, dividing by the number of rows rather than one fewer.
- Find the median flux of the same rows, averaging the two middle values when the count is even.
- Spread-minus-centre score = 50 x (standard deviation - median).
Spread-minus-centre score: -926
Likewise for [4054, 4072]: -963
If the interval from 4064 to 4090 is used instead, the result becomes -902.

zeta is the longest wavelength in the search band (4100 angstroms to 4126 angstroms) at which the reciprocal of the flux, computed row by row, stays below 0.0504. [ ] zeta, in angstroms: 4116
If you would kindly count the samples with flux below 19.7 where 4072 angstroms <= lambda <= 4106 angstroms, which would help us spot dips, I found 8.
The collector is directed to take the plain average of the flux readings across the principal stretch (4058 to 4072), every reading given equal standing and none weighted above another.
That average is 20.4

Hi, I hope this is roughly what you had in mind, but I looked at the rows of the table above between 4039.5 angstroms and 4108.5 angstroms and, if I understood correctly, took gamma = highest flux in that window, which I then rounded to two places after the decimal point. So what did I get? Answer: 24.08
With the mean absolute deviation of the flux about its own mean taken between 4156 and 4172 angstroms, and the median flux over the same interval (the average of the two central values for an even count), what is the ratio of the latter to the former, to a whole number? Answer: 18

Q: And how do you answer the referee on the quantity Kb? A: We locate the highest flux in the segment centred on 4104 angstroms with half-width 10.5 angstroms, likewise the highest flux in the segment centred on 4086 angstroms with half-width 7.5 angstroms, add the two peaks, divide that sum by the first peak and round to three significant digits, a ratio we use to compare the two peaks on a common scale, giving 1.87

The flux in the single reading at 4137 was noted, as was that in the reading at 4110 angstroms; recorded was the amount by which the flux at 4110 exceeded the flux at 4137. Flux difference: -1.6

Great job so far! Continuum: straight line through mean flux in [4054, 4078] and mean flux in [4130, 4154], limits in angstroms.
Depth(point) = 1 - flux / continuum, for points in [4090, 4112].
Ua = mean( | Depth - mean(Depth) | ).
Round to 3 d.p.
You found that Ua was 0.077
